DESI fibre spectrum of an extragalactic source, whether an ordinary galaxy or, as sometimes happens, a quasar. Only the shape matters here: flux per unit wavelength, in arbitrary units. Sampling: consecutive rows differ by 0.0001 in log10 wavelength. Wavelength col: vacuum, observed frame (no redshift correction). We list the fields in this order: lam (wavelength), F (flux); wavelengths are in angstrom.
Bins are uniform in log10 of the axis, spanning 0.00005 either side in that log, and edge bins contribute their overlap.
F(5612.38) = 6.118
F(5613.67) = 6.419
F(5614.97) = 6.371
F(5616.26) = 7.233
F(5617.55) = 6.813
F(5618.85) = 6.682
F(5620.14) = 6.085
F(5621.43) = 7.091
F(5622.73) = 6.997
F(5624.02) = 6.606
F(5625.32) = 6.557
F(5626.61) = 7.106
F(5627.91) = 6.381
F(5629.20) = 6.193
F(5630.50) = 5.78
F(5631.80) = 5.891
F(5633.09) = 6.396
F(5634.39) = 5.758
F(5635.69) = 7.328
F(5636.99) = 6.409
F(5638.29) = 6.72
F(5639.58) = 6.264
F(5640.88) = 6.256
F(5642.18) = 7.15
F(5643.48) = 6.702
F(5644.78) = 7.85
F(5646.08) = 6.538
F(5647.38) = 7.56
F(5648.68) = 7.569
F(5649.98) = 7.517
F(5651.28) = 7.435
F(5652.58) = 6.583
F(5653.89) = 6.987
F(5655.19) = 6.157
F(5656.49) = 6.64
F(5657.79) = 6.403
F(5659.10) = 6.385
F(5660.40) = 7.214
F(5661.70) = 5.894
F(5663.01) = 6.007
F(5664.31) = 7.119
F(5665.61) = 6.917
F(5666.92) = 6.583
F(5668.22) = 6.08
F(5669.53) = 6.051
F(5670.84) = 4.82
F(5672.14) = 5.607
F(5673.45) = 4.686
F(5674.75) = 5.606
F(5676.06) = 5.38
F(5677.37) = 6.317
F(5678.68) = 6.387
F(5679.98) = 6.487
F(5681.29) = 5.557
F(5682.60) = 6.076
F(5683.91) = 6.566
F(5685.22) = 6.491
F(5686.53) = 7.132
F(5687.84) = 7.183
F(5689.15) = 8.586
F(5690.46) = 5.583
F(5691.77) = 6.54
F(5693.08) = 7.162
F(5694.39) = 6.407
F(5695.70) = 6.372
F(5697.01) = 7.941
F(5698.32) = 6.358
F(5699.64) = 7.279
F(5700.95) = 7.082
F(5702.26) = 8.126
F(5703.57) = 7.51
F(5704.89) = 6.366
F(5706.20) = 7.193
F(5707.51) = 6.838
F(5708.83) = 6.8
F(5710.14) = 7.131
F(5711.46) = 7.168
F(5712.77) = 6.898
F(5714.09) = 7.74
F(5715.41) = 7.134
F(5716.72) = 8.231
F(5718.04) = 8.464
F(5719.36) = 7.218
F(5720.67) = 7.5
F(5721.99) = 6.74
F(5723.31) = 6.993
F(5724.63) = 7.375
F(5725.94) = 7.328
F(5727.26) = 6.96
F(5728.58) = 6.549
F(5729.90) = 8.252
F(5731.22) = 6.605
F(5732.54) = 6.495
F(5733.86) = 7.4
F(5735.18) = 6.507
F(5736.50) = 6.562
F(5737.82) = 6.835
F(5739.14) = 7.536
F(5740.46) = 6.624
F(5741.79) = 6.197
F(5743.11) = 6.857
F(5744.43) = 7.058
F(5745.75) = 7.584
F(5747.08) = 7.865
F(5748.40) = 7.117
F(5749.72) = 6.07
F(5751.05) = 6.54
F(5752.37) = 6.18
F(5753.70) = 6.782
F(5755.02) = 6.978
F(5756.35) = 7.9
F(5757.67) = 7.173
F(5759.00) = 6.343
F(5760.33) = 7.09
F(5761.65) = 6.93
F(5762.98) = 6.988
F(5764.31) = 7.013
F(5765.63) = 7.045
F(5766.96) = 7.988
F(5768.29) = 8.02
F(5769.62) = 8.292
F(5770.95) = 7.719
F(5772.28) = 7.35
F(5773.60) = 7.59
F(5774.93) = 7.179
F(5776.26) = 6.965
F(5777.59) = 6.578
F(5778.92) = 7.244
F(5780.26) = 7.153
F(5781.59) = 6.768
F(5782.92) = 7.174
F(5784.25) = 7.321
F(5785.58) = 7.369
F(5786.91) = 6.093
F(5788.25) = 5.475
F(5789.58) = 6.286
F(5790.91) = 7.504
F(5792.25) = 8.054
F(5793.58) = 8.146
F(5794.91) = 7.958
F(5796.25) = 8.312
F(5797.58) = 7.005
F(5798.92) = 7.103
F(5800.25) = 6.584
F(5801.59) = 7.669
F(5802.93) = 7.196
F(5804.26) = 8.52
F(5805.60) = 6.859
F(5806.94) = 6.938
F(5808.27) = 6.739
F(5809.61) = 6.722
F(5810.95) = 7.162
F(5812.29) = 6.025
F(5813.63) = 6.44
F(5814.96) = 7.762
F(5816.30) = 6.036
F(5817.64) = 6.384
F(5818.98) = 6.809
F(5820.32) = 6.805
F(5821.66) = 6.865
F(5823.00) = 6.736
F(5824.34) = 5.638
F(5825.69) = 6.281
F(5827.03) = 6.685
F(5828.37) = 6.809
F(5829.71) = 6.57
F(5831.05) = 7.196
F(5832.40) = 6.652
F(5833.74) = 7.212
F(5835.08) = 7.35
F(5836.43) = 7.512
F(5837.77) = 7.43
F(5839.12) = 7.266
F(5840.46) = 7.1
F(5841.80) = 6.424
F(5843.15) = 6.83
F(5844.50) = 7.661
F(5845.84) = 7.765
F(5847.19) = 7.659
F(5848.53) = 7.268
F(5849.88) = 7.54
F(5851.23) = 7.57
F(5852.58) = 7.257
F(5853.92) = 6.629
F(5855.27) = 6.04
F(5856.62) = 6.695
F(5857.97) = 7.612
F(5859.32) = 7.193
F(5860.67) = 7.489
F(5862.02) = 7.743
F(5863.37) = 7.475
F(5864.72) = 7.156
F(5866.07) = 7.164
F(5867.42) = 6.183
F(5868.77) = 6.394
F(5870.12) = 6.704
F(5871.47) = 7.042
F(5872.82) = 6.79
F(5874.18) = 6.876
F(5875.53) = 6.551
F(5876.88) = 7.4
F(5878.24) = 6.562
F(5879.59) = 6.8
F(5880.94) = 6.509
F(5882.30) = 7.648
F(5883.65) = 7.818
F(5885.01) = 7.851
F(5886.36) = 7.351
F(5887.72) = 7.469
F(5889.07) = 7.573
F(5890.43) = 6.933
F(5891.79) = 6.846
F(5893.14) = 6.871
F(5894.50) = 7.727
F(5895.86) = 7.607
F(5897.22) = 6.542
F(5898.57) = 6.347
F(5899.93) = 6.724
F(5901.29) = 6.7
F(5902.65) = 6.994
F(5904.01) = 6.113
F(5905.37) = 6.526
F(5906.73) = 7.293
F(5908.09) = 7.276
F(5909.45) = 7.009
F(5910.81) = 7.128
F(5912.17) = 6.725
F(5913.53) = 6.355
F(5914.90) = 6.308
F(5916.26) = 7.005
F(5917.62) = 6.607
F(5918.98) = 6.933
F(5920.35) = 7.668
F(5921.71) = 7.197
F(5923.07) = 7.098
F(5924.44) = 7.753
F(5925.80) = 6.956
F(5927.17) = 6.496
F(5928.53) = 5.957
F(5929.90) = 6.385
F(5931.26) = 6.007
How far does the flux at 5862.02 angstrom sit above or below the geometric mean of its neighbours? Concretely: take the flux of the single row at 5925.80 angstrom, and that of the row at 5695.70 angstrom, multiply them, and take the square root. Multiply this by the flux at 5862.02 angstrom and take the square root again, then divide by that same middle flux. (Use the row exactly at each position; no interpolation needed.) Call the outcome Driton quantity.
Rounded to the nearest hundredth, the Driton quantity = 0.93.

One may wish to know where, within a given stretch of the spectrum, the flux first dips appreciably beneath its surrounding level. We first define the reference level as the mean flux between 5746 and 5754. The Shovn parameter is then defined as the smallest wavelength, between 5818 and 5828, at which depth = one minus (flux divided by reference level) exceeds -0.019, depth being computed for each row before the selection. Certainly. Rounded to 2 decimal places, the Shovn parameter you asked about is 5818.98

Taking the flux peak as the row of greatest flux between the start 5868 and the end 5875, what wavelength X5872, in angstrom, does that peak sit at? 5871.47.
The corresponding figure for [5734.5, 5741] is 5739.14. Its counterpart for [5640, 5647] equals 5644.78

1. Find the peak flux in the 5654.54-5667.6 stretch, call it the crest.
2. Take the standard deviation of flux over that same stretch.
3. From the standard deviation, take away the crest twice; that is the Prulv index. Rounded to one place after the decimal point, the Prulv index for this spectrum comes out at -14.0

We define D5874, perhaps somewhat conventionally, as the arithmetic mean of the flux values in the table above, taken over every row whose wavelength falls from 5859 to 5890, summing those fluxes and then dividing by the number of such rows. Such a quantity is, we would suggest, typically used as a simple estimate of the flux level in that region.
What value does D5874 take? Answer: 7.12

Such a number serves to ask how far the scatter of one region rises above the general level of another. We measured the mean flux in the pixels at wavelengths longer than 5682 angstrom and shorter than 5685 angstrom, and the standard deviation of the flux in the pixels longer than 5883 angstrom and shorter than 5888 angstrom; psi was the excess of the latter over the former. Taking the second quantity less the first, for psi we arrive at -6.1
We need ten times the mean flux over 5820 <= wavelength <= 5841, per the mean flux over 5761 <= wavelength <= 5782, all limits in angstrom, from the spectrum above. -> 9.4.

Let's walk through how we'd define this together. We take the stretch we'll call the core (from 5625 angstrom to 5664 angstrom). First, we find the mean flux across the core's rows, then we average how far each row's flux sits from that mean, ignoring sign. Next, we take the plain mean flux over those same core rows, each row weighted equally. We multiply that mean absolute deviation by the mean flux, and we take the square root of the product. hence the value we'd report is 1.80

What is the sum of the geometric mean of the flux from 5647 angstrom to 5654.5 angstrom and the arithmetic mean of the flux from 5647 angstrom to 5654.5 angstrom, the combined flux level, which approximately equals 14.5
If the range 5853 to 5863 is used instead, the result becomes 14.1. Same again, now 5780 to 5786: 14.3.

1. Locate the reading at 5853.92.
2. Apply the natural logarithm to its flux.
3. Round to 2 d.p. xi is 1.89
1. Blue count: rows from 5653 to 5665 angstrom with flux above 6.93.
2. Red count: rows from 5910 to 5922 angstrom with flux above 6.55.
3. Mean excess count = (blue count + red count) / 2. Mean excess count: 5.0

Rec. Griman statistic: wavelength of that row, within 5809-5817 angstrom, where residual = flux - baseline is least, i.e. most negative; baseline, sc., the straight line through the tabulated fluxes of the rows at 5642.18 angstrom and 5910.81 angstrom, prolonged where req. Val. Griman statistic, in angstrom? 5812.29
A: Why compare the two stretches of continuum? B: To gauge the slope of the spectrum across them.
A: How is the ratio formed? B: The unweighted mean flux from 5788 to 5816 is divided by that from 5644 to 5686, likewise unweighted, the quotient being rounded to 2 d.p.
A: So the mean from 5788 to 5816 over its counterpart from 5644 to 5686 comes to 1.12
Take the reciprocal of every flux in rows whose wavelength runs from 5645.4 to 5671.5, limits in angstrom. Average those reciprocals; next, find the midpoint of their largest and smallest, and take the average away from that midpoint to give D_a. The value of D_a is 0.0171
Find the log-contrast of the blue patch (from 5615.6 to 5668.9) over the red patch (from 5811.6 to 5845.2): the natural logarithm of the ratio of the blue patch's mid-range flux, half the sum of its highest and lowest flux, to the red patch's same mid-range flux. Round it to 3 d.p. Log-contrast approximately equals 0.015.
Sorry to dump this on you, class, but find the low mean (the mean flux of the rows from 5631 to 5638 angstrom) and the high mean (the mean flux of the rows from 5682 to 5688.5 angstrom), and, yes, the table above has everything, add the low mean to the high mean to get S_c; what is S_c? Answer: 13.0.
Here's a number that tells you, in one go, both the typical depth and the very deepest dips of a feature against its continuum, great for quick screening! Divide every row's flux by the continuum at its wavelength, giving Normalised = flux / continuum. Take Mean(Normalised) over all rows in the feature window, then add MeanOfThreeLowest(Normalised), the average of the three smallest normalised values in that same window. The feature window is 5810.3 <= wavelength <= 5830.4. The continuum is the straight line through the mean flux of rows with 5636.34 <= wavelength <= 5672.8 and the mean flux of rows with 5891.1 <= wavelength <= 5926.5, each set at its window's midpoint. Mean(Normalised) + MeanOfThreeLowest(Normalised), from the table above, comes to 1.83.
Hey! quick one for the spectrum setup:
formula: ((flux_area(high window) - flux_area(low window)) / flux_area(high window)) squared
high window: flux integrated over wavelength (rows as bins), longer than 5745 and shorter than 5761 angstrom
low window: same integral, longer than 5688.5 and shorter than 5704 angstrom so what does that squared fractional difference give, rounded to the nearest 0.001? 0.000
